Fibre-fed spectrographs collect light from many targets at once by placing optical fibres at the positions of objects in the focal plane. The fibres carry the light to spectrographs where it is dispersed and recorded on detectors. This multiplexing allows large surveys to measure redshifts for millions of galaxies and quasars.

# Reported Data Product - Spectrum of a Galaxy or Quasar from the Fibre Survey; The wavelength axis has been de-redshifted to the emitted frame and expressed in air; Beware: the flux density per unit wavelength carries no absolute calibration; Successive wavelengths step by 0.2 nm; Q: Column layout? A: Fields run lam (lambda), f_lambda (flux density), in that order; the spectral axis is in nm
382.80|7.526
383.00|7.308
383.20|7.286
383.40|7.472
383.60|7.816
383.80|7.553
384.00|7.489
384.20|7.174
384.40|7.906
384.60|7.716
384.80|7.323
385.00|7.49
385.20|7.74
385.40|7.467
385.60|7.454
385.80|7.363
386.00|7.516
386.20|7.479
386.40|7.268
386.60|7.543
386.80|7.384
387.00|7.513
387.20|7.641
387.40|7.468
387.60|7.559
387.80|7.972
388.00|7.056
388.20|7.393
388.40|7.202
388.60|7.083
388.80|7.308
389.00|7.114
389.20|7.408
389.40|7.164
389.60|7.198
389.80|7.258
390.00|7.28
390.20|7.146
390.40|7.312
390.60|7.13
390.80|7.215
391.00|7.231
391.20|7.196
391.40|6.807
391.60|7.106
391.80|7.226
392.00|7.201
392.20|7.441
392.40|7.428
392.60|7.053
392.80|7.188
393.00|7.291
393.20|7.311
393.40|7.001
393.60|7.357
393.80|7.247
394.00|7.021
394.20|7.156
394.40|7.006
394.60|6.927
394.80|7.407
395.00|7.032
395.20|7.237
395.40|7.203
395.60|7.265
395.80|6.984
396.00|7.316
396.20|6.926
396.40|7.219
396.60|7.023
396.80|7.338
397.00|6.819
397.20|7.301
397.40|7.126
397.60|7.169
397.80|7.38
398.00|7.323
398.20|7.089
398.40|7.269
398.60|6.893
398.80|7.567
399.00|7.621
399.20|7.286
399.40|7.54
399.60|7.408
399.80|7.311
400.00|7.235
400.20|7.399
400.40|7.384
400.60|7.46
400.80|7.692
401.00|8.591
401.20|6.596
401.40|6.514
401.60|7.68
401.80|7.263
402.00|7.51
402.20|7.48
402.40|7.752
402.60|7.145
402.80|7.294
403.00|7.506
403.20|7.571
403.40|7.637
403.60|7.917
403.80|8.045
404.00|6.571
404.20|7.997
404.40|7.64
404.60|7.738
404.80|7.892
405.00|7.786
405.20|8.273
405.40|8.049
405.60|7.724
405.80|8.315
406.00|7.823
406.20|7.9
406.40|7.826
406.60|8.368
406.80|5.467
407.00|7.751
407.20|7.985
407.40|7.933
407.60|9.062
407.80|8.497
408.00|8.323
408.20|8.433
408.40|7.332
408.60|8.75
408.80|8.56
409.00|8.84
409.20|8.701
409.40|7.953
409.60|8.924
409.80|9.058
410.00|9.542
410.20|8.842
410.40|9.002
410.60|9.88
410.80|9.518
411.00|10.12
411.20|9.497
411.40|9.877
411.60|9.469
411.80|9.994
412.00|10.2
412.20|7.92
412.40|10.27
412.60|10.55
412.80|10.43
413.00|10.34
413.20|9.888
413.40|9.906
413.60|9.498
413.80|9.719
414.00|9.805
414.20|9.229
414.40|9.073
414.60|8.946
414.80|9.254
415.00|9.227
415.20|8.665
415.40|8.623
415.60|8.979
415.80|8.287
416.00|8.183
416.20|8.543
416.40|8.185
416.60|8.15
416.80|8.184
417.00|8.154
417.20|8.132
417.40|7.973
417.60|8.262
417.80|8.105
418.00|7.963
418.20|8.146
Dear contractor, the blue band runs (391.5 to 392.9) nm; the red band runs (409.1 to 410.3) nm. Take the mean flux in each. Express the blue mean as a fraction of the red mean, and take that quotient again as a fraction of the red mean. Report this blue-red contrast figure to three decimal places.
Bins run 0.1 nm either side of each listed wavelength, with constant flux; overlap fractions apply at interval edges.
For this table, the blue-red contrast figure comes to 0.093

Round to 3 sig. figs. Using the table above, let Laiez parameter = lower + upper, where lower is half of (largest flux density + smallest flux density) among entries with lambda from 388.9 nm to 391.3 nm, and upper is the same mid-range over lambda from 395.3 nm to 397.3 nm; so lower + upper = 14.3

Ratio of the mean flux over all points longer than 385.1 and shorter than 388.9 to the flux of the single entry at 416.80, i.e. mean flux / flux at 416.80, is 0.91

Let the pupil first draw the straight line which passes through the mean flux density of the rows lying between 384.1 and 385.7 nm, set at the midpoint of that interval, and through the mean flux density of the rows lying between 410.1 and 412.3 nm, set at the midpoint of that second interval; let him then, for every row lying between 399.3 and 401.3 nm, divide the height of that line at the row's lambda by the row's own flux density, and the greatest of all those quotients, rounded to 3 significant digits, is 1.33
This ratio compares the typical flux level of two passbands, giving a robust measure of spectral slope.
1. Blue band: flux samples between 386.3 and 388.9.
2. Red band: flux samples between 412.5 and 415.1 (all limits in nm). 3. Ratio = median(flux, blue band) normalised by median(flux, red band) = 0.76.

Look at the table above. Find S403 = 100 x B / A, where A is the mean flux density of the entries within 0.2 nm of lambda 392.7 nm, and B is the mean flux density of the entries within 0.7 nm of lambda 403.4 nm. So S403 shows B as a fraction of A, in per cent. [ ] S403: 105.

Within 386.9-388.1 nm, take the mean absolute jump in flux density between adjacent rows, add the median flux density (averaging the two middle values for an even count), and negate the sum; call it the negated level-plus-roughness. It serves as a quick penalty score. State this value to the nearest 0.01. -7.88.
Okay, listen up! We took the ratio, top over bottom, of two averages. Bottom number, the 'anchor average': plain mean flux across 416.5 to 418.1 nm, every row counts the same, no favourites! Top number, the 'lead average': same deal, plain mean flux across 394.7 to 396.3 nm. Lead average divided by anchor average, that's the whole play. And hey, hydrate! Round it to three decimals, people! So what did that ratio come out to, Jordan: 0.884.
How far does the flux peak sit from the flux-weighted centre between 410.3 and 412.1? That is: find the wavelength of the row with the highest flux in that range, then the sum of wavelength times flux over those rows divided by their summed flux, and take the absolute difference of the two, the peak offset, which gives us 0.79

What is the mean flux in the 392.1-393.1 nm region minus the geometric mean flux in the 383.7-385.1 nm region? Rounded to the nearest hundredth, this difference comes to -0.24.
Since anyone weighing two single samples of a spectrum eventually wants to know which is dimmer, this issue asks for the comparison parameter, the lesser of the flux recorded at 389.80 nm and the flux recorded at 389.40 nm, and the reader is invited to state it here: 7.2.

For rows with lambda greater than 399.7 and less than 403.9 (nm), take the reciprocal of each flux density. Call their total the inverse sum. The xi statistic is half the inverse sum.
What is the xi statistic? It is 1.41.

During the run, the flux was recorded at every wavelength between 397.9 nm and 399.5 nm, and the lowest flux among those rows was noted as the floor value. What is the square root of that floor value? 2.63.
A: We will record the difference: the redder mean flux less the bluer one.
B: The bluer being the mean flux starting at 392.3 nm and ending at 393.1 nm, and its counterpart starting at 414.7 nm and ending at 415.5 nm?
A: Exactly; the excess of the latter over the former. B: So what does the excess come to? 1.7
